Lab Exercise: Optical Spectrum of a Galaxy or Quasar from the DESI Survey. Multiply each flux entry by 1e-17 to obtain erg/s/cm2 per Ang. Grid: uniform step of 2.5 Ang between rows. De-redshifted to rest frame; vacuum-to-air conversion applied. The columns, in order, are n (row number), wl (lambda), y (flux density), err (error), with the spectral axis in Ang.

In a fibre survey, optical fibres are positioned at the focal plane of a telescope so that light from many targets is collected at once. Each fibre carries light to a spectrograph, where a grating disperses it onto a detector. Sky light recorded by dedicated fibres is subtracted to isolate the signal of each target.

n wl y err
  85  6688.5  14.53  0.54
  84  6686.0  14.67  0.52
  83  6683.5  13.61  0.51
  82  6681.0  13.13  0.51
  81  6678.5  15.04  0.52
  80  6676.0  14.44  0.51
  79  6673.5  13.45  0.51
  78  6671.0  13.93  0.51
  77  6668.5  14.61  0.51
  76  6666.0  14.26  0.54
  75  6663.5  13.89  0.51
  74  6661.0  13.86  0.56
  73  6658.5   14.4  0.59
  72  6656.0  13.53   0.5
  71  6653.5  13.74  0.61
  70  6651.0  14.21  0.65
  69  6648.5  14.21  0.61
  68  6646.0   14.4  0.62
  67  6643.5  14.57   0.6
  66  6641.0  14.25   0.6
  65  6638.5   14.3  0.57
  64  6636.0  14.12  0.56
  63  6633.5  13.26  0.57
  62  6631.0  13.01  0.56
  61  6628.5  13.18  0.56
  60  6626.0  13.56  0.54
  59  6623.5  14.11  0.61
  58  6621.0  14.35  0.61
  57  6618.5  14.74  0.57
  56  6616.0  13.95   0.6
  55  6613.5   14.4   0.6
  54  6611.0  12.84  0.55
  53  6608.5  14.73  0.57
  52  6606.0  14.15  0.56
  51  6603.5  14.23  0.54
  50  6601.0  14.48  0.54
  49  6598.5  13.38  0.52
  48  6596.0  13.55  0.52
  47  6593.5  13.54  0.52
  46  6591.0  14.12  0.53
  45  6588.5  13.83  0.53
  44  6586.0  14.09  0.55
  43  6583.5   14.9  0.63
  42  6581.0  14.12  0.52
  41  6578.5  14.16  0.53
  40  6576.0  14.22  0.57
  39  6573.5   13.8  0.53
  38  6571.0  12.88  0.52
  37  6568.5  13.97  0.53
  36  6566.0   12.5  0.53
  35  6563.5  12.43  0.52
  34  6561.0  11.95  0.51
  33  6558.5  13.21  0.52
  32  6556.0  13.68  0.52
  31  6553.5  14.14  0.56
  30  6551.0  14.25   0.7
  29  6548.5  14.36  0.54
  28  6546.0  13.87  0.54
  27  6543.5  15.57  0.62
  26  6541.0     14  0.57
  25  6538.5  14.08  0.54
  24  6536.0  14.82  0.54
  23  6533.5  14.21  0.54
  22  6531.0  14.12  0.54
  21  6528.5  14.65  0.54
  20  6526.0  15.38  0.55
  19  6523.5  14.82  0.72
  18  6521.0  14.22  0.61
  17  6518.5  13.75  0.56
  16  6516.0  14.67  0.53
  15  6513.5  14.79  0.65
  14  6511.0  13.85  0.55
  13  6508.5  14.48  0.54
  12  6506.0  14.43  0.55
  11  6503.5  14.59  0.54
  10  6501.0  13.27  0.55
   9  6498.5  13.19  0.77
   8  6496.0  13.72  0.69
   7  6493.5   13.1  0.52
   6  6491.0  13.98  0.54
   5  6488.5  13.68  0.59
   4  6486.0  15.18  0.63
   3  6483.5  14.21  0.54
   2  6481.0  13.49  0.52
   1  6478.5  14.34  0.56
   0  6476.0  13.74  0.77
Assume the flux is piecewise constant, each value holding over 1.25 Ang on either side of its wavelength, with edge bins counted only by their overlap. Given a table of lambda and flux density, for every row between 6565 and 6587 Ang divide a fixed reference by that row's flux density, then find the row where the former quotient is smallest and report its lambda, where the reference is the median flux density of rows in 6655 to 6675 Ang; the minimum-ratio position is 6583.5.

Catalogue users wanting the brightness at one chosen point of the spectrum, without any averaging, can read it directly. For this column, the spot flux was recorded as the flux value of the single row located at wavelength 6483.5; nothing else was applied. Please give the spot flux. 14.21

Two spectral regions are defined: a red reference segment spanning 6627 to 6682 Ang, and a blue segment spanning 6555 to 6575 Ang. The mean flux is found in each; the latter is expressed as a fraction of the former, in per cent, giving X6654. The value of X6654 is 93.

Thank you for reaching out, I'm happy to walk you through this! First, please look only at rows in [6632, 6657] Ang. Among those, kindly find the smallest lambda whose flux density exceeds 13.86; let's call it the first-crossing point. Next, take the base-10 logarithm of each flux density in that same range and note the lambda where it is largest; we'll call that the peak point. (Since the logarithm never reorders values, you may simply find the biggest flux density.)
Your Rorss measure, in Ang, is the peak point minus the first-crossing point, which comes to 7.5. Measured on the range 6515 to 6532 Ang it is 10.0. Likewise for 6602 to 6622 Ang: 15.0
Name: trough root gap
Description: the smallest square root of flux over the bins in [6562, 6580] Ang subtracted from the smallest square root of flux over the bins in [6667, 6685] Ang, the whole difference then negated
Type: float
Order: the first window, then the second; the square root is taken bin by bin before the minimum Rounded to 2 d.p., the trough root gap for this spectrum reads -0.10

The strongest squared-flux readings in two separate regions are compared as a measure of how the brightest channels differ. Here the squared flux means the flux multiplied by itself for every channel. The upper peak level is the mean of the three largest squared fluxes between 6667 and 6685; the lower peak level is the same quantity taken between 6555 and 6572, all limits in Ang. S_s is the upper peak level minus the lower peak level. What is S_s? 30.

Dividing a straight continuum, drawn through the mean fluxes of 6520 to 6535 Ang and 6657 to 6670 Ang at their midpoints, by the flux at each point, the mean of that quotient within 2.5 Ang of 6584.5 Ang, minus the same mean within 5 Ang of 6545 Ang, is -0.012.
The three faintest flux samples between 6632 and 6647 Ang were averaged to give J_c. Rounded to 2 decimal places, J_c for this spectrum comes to 13.88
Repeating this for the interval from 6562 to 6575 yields 12.60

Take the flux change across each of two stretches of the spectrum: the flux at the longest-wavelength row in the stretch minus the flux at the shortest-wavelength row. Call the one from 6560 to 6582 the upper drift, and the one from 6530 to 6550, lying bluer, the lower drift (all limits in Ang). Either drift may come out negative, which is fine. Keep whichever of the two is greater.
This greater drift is 2.2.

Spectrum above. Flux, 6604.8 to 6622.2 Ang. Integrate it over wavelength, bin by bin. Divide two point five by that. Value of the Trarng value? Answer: 0.0101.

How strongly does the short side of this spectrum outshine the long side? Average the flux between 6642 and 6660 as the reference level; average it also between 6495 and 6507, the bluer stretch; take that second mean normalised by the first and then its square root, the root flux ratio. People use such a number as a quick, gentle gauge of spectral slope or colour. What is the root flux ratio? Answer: 0.99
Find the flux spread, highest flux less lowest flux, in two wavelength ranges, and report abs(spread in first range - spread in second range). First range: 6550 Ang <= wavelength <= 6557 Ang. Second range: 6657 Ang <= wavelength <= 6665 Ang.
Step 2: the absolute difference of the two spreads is 0.0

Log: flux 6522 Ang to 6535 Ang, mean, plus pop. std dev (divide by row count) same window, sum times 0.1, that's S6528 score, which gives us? 1.51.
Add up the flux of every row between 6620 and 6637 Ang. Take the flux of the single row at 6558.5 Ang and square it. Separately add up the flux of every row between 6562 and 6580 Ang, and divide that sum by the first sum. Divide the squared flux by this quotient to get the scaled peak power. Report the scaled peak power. 178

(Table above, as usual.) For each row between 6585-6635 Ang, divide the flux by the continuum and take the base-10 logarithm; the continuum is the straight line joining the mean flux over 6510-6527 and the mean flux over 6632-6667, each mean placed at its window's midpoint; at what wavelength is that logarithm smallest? 6611.0 Ang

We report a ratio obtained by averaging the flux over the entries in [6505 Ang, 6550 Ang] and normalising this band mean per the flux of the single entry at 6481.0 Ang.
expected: 1.071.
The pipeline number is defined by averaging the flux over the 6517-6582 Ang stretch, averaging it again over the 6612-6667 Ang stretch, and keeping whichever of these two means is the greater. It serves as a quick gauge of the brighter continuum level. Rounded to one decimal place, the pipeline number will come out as 14.0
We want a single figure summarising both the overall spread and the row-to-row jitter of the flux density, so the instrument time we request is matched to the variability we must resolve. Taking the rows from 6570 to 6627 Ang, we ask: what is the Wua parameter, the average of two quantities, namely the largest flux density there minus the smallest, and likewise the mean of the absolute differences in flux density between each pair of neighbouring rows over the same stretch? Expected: 1.31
